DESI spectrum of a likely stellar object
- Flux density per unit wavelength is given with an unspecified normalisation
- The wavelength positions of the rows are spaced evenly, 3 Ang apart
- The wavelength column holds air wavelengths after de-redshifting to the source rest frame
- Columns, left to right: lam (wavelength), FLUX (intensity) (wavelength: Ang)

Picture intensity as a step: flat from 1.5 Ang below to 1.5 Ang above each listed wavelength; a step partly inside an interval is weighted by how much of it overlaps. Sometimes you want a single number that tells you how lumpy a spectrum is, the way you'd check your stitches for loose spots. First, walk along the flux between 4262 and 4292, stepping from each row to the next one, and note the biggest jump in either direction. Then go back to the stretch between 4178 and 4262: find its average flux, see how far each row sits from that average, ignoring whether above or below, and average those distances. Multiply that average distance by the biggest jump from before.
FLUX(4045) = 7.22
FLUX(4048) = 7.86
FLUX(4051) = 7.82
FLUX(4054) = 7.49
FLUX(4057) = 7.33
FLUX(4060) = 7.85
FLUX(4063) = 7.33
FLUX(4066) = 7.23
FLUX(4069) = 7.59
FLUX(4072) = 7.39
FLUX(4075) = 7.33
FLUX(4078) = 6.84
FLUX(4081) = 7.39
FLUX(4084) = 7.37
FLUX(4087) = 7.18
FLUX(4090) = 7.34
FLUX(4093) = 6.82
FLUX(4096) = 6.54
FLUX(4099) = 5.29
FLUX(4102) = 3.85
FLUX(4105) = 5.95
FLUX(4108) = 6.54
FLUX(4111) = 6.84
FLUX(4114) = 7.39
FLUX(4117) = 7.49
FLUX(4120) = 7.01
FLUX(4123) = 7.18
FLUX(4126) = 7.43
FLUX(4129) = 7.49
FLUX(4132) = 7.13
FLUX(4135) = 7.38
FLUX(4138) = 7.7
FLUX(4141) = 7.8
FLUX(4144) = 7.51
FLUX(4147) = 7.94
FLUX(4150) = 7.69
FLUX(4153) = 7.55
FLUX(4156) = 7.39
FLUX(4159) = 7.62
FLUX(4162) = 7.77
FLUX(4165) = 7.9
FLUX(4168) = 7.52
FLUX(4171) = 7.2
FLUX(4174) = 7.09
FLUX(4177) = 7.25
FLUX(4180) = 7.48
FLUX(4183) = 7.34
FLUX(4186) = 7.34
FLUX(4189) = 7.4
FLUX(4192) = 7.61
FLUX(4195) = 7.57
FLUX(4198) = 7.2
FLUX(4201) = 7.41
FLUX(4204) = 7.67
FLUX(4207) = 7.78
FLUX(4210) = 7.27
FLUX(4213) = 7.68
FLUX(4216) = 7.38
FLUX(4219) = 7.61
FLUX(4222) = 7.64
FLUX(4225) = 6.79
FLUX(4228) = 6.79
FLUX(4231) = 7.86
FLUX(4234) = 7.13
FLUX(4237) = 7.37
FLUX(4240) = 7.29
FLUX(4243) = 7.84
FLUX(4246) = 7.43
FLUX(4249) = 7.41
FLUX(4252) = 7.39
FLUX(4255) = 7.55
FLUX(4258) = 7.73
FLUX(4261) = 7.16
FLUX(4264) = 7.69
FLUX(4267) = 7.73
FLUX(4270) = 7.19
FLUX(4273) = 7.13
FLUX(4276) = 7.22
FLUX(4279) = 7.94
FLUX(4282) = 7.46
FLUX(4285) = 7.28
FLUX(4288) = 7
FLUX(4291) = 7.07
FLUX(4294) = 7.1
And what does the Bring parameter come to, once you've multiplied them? 0.15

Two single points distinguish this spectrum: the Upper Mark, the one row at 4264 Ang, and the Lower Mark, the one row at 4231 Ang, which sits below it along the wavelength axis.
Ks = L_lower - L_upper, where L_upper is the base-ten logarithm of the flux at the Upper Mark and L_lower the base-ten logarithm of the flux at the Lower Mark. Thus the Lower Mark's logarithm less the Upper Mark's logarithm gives 0.01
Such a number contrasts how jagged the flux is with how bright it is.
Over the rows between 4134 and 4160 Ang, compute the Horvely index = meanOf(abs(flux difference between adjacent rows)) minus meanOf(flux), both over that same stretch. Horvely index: -7.38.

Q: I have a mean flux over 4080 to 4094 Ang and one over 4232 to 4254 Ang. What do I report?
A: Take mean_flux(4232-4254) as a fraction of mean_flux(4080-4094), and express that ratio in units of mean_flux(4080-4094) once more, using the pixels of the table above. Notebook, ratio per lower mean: 0.142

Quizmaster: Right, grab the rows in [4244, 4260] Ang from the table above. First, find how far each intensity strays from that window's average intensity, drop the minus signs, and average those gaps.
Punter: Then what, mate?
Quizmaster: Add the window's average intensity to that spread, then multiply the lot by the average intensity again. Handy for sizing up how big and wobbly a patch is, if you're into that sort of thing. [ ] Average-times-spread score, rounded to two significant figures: 57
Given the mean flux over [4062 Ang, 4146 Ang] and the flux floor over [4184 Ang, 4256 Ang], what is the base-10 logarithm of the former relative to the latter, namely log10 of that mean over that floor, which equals 0.014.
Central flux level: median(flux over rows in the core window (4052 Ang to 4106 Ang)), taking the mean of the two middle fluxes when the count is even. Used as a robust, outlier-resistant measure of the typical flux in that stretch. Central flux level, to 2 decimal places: 7.33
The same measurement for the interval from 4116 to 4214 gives 7.49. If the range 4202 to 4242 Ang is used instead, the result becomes 7.38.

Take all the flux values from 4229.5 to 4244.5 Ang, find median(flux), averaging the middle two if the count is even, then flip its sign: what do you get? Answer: -7.37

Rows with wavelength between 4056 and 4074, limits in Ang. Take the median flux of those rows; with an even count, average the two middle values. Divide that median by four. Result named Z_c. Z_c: 1.840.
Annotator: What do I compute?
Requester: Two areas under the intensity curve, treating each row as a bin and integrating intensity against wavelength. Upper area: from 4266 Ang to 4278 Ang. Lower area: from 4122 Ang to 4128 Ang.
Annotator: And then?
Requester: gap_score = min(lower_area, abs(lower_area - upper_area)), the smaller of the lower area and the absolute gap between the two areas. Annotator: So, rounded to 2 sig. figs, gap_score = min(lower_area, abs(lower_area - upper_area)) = 44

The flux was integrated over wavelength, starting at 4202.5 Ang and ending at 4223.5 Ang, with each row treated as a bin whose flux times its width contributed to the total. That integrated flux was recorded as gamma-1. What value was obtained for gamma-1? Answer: 159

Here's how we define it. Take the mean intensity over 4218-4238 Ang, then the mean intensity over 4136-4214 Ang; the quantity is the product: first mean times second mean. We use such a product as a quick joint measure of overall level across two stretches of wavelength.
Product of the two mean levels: 55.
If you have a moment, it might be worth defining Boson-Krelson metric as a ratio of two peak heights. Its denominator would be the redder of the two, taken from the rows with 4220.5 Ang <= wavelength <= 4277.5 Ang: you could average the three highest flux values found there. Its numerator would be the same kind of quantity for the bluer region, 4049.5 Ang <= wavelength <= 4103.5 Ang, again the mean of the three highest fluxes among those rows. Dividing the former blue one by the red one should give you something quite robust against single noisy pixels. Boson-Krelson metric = 0.99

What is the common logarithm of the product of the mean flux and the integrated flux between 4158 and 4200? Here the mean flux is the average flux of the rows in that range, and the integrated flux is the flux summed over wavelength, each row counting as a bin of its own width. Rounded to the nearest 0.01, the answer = 3.37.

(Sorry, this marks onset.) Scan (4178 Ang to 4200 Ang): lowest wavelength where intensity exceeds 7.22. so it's 4180 Ang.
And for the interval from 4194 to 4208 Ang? 4195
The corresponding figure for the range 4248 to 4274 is 4249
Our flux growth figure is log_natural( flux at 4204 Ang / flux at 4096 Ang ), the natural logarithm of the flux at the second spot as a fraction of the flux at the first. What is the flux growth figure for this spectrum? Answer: 0.16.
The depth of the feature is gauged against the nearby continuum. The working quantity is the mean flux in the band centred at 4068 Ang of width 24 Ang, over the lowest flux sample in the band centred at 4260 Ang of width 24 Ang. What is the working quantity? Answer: 1.03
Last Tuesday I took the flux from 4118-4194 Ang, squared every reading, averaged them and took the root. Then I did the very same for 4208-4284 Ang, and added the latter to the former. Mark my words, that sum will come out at 14.9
